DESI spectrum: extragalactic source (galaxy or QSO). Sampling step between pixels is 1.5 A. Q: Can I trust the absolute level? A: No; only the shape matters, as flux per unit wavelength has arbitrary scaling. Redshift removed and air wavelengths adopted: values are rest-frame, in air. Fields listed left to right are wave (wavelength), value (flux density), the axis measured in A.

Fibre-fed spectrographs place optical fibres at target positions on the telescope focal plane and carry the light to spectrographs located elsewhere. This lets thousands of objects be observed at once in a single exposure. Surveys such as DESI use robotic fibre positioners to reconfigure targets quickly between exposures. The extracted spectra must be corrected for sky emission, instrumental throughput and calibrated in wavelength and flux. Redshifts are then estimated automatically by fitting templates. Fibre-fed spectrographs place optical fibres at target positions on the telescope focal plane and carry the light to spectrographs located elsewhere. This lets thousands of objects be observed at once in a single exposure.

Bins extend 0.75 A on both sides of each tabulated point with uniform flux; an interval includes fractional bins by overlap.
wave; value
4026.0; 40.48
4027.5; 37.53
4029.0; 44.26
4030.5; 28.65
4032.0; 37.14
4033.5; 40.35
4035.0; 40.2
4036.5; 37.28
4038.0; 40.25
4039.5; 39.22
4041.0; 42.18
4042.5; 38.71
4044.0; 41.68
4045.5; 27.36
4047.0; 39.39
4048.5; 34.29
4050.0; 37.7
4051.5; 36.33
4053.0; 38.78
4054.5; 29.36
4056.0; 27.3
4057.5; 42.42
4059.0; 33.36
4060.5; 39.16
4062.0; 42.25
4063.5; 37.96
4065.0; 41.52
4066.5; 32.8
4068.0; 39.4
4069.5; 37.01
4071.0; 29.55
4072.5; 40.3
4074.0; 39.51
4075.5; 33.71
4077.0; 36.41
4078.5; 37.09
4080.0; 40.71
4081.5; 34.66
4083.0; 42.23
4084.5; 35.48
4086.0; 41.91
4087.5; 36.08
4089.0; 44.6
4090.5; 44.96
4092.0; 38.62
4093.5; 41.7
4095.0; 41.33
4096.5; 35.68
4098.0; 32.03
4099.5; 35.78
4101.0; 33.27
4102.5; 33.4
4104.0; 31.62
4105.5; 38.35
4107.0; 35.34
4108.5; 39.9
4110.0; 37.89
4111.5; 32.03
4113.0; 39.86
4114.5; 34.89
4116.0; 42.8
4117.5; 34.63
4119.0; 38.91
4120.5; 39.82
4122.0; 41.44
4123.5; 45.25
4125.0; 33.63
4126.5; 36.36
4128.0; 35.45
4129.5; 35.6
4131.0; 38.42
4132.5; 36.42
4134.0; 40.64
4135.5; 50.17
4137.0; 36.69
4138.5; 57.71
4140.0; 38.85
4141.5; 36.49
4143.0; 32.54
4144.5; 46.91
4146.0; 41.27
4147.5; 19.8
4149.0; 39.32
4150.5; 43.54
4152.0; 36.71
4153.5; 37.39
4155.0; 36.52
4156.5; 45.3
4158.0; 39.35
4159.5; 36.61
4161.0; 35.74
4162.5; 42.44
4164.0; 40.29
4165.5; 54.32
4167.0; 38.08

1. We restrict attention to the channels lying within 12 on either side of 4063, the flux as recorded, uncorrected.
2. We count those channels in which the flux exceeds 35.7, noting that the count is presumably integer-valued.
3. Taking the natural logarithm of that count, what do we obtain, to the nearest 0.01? 2.40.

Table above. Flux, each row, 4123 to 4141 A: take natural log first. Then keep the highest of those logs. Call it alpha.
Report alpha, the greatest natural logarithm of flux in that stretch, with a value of 4.06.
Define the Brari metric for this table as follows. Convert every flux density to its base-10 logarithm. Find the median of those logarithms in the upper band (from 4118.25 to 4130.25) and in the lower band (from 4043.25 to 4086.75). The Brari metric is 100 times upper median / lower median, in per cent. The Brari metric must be 99.9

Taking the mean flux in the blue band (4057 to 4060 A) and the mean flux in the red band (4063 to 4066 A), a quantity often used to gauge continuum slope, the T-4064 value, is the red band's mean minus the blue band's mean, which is 2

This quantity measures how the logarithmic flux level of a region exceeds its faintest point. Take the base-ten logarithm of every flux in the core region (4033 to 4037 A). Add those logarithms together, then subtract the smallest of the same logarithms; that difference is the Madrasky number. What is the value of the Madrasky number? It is 3.21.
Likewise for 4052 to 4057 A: 3.06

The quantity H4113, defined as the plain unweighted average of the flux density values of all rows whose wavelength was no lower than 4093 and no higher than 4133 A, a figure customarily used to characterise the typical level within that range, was 37.1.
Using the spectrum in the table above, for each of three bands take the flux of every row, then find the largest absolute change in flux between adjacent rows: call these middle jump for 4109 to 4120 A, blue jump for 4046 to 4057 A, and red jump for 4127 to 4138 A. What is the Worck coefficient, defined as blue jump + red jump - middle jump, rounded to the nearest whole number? 15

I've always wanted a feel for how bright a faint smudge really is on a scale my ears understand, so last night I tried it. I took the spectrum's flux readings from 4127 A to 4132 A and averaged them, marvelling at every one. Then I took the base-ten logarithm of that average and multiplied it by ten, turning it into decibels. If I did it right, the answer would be 15.62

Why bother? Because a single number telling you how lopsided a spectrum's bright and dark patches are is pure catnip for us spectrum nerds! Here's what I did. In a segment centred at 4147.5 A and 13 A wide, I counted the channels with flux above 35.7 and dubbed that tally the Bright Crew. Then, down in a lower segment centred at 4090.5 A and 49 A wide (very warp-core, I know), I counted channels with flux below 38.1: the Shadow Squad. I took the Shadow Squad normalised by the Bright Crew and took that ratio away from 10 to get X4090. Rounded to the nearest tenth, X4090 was 7.3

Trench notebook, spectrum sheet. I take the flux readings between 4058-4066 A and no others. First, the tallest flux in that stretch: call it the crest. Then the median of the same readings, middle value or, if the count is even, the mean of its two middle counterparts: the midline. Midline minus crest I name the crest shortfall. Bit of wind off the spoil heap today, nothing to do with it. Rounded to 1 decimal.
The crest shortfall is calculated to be -3.1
